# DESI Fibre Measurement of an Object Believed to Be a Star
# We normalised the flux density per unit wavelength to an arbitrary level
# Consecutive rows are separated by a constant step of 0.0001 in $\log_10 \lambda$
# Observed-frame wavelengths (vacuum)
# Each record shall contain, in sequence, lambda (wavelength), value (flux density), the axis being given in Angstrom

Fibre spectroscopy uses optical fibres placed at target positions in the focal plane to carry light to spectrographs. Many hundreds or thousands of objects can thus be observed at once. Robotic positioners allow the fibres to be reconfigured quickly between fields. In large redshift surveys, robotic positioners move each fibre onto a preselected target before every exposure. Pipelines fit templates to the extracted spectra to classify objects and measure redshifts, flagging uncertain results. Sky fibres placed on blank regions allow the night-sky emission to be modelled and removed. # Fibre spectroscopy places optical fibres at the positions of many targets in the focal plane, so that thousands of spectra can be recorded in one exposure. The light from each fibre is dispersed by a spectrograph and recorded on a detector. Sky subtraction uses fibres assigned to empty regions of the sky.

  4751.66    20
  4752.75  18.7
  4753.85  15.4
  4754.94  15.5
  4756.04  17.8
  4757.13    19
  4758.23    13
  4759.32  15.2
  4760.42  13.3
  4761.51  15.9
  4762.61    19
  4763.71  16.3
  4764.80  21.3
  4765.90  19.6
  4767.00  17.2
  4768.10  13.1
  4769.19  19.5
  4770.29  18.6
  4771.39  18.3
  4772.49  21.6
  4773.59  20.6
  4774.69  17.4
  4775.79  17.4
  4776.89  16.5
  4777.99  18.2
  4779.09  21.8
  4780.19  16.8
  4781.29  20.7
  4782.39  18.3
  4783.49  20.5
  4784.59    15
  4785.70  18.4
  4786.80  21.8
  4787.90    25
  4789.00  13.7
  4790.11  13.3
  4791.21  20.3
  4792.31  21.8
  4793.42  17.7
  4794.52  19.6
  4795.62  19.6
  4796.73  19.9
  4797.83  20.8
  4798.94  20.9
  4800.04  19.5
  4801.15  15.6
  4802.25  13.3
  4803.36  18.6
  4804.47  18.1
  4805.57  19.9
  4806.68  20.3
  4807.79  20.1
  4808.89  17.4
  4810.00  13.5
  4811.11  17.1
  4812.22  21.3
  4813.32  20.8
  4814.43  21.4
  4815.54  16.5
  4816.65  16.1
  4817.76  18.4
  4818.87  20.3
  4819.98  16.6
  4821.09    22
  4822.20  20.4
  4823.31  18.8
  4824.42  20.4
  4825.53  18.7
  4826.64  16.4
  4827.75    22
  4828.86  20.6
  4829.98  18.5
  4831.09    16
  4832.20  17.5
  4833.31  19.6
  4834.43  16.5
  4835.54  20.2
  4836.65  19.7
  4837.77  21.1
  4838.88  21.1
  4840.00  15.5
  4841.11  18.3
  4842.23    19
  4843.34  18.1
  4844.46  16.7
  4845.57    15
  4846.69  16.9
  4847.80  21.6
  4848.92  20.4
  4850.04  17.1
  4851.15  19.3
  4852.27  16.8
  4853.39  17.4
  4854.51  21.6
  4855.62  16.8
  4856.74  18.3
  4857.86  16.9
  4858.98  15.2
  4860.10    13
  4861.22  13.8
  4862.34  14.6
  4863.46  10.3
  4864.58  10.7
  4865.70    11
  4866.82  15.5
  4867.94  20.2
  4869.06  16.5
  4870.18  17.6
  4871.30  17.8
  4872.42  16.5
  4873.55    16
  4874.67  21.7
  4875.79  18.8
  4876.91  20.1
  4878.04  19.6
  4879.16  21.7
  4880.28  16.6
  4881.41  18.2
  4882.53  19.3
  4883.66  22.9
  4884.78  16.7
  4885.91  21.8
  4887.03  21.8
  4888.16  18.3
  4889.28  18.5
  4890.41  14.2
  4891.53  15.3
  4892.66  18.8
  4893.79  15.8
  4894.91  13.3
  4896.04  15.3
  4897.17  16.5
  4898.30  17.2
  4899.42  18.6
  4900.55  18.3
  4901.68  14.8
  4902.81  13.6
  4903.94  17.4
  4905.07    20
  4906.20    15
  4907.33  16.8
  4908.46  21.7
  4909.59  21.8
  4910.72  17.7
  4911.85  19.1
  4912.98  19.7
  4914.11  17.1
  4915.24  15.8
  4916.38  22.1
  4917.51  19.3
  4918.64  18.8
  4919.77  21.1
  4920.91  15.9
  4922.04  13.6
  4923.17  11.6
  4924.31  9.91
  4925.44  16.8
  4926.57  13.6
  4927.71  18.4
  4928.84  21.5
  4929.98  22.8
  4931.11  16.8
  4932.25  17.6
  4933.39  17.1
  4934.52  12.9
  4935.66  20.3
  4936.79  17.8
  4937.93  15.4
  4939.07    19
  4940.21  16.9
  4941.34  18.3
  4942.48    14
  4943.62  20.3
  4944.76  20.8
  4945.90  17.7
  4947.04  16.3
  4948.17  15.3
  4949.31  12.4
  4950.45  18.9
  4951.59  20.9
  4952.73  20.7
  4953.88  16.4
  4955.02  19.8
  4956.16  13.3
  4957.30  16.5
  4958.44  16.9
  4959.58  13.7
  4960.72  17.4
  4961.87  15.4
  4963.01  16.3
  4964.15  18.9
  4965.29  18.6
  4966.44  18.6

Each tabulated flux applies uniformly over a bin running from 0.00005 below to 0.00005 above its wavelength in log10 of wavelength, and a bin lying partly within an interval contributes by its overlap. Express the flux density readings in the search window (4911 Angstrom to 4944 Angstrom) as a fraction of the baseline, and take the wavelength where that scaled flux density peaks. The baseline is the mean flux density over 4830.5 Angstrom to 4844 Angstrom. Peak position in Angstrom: 4929.98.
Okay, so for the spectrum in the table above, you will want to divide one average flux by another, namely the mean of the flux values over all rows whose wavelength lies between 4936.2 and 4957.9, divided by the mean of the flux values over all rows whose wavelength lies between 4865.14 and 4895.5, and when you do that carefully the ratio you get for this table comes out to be 0.97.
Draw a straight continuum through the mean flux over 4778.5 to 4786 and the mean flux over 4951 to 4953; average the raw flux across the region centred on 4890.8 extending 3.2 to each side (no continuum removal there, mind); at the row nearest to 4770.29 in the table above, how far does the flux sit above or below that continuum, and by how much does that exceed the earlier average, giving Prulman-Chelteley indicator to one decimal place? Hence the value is -16.9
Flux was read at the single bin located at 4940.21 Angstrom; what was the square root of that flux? 4.11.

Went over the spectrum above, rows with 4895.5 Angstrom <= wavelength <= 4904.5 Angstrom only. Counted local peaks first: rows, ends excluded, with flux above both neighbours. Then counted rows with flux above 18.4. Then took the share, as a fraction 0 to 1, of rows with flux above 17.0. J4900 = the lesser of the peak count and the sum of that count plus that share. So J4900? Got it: 1.0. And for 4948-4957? 2.0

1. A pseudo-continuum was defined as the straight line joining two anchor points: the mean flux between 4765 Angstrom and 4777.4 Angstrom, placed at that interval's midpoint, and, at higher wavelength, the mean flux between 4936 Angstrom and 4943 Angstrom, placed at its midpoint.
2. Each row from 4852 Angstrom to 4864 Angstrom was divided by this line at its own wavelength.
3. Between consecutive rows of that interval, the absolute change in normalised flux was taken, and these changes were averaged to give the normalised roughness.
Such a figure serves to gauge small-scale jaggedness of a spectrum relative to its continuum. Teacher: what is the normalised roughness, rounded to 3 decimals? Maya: 0.127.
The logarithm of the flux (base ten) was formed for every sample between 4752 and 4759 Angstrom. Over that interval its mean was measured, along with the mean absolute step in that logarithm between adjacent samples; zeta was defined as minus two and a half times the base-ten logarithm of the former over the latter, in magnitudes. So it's -3.13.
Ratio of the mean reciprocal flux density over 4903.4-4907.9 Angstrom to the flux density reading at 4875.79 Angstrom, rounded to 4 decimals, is 0.0031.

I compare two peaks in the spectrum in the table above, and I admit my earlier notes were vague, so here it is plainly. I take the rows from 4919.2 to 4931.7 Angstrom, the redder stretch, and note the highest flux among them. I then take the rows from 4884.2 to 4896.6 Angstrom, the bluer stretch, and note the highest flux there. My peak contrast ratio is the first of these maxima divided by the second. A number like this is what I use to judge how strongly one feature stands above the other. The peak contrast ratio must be 1.05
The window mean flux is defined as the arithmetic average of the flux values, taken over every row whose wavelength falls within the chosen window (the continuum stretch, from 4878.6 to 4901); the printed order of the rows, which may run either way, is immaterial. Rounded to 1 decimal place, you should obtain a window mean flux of 18.0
